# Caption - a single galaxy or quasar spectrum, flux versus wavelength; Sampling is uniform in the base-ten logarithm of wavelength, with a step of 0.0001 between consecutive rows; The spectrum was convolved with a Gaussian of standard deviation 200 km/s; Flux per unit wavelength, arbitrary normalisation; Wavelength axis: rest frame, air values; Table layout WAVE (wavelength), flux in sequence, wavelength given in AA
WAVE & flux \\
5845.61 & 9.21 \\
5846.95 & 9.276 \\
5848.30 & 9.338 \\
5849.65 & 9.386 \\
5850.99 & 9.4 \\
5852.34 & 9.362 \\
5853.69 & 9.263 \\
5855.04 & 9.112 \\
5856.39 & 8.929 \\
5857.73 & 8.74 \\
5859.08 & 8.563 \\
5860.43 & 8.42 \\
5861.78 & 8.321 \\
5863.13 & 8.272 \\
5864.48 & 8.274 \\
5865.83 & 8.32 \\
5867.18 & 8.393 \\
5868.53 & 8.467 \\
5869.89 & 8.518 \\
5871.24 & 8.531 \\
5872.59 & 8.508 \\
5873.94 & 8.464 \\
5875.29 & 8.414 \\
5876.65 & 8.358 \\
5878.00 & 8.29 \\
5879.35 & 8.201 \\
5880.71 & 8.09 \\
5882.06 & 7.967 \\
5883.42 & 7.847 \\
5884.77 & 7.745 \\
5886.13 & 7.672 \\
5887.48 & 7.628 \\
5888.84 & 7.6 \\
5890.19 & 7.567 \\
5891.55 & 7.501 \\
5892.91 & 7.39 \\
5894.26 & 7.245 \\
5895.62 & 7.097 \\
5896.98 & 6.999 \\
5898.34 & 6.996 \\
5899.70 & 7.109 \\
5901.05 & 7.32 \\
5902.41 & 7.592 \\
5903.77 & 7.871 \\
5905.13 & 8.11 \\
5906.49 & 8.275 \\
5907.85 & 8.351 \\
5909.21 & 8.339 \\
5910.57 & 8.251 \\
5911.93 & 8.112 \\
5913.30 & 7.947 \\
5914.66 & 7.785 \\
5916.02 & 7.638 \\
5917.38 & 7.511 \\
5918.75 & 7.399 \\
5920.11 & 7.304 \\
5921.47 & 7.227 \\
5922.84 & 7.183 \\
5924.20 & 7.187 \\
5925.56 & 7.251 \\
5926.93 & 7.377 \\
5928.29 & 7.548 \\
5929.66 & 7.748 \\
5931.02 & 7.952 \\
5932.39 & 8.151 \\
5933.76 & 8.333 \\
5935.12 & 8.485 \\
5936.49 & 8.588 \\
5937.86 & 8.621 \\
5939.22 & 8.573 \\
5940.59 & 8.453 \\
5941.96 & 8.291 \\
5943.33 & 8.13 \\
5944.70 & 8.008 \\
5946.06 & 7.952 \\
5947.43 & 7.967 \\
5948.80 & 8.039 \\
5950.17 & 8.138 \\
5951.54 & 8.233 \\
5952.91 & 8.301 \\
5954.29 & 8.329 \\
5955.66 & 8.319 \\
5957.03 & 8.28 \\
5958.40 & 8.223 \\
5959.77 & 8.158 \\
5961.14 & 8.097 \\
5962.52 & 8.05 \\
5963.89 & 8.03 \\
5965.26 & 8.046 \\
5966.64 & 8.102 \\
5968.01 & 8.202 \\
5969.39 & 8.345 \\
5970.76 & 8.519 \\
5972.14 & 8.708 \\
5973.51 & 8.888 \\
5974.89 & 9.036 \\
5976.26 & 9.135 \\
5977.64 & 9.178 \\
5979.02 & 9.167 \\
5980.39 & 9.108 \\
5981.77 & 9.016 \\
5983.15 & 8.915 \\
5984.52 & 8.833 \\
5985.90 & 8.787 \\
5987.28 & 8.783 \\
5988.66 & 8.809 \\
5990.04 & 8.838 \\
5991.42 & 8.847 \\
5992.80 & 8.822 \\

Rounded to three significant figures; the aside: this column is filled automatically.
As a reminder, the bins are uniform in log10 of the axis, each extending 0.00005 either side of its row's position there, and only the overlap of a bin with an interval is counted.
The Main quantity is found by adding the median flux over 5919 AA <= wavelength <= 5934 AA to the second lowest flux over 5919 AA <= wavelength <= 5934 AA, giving 14.6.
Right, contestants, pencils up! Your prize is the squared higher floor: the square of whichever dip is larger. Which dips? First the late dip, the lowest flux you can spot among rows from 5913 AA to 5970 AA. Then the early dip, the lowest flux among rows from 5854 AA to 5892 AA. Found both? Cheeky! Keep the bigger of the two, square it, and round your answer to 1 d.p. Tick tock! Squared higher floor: 56.3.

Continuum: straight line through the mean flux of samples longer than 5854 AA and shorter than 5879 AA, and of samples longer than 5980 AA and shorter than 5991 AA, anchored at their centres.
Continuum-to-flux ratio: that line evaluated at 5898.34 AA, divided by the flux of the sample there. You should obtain 1.23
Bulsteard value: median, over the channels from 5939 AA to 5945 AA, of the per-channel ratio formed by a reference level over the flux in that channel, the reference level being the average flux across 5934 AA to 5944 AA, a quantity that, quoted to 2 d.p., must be 1.02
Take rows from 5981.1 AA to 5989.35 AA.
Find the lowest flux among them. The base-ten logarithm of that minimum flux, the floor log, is 0.944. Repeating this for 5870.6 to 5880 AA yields 0.914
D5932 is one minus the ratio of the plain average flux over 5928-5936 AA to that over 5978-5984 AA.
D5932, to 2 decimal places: 0.11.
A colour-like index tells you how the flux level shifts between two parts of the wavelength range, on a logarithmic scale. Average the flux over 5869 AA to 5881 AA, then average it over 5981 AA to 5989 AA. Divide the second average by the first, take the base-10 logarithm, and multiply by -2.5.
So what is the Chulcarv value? -0.06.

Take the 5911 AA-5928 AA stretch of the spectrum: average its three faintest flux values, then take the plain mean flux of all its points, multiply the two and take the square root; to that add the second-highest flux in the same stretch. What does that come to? 15.3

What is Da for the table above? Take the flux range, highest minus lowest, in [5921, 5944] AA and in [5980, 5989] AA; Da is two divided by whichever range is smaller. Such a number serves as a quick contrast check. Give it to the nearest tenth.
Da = 6.2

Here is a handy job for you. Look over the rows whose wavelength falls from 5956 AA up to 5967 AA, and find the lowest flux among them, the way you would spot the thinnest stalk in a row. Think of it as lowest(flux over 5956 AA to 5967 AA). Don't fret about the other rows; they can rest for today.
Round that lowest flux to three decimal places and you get 8.030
